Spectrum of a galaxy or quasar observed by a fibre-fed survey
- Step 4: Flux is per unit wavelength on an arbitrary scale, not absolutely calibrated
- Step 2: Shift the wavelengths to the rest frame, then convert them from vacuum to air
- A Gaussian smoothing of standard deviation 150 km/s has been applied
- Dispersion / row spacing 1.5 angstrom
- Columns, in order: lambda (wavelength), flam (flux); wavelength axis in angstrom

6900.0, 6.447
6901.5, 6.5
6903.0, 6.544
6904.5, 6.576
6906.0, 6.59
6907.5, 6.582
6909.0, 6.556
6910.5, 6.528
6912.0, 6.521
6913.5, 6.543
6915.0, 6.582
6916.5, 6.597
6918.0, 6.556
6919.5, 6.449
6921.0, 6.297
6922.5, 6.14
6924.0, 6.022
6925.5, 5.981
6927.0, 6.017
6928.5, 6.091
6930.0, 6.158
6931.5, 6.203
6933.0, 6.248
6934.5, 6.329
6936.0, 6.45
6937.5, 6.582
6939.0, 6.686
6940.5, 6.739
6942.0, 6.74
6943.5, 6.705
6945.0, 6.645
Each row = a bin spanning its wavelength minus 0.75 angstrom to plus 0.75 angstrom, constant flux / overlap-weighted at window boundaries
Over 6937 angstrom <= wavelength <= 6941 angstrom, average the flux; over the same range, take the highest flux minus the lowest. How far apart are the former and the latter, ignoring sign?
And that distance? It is 6.51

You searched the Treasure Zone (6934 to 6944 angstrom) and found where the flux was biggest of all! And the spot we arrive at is 6942.0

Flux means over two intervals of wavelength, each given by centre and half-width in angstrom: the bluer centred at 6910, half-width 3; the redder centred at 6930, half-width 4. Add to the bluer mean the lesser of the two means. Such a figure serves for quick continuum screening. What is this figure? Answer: 12.69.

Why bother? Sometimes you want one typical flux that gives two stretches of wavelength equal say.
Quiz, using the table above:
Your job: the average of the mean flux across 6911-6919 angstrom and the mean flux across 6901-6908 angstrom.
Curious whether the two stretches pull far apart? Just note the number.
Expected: 6.56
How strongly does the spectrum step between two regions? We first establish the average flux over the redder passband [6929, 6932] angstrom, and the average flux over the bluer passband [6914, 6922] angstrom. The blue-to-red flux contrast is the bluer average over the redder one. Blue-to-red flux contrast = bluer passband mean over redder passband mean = 1.05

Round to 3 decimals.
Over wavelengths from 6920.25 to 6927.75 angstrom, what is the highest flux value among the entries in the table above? 6.297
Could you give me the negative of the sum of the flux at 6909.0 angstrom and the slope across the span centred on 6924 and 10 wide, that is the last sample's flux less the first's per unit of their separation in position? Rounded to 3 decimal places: -6.516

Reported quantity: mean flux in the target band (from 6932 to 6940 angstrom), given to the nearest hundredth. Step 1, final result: 6.46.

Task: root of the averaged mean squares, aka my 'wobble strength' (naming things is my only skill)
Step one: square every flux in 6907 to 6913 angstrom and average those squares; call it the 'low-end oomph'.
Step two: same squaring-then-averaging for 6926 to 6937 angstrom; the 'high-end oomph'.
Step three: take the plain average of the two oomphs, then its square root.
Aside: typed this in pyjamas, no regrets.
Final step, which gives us 6.38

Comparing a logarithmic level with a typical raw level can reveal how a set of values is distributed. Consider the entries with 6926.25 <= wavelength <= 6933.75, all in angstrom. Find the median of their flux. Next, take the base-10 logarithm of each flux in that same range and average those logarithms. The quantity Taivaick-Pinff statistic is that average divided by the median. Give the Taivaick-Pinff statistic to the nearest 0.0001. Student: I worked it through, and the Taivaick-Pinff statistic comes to 0.1280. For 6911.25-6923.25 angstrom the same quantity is 0.1240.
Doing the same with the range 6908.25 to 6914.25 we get 0.1248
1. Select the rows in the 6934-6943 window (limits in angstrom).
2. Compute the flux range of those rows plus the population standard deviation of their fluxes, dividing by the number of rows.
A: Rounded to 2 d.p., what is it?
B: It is 0.56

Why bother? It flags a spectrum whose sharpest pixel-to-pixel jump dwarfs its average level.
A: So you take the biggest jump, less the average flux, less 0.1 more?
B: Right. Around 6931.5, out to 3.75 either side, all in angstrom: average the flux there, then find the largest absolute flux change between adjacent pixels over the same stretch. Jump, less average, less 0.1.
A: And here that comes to -6.22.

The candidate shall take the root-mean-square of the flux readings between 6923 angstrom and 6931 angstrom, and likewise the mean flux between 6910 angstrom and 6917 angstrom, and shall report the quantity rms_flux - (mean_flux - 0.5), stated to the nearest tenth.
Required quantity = 0.0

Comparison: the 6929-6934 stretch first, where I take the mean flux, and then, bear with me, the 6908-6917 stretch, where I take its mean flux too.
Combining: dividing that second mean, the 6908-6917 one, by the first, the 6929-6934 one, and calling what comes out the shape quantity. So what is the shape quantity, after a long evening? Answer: 1.06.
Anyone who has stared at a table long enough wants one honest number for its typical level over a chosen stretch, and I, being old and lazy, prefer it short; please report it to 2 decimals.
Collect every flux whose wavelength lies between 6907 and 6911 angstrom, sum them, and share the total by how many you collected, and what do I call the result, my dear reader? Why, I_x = 6.56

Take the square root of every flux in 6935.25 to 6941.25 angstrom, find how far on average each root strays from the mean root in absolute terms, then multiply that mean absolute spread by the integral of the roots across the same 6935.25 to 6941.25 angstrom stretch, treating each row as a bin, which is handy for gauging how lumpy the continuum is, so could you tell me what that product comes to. 0.29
